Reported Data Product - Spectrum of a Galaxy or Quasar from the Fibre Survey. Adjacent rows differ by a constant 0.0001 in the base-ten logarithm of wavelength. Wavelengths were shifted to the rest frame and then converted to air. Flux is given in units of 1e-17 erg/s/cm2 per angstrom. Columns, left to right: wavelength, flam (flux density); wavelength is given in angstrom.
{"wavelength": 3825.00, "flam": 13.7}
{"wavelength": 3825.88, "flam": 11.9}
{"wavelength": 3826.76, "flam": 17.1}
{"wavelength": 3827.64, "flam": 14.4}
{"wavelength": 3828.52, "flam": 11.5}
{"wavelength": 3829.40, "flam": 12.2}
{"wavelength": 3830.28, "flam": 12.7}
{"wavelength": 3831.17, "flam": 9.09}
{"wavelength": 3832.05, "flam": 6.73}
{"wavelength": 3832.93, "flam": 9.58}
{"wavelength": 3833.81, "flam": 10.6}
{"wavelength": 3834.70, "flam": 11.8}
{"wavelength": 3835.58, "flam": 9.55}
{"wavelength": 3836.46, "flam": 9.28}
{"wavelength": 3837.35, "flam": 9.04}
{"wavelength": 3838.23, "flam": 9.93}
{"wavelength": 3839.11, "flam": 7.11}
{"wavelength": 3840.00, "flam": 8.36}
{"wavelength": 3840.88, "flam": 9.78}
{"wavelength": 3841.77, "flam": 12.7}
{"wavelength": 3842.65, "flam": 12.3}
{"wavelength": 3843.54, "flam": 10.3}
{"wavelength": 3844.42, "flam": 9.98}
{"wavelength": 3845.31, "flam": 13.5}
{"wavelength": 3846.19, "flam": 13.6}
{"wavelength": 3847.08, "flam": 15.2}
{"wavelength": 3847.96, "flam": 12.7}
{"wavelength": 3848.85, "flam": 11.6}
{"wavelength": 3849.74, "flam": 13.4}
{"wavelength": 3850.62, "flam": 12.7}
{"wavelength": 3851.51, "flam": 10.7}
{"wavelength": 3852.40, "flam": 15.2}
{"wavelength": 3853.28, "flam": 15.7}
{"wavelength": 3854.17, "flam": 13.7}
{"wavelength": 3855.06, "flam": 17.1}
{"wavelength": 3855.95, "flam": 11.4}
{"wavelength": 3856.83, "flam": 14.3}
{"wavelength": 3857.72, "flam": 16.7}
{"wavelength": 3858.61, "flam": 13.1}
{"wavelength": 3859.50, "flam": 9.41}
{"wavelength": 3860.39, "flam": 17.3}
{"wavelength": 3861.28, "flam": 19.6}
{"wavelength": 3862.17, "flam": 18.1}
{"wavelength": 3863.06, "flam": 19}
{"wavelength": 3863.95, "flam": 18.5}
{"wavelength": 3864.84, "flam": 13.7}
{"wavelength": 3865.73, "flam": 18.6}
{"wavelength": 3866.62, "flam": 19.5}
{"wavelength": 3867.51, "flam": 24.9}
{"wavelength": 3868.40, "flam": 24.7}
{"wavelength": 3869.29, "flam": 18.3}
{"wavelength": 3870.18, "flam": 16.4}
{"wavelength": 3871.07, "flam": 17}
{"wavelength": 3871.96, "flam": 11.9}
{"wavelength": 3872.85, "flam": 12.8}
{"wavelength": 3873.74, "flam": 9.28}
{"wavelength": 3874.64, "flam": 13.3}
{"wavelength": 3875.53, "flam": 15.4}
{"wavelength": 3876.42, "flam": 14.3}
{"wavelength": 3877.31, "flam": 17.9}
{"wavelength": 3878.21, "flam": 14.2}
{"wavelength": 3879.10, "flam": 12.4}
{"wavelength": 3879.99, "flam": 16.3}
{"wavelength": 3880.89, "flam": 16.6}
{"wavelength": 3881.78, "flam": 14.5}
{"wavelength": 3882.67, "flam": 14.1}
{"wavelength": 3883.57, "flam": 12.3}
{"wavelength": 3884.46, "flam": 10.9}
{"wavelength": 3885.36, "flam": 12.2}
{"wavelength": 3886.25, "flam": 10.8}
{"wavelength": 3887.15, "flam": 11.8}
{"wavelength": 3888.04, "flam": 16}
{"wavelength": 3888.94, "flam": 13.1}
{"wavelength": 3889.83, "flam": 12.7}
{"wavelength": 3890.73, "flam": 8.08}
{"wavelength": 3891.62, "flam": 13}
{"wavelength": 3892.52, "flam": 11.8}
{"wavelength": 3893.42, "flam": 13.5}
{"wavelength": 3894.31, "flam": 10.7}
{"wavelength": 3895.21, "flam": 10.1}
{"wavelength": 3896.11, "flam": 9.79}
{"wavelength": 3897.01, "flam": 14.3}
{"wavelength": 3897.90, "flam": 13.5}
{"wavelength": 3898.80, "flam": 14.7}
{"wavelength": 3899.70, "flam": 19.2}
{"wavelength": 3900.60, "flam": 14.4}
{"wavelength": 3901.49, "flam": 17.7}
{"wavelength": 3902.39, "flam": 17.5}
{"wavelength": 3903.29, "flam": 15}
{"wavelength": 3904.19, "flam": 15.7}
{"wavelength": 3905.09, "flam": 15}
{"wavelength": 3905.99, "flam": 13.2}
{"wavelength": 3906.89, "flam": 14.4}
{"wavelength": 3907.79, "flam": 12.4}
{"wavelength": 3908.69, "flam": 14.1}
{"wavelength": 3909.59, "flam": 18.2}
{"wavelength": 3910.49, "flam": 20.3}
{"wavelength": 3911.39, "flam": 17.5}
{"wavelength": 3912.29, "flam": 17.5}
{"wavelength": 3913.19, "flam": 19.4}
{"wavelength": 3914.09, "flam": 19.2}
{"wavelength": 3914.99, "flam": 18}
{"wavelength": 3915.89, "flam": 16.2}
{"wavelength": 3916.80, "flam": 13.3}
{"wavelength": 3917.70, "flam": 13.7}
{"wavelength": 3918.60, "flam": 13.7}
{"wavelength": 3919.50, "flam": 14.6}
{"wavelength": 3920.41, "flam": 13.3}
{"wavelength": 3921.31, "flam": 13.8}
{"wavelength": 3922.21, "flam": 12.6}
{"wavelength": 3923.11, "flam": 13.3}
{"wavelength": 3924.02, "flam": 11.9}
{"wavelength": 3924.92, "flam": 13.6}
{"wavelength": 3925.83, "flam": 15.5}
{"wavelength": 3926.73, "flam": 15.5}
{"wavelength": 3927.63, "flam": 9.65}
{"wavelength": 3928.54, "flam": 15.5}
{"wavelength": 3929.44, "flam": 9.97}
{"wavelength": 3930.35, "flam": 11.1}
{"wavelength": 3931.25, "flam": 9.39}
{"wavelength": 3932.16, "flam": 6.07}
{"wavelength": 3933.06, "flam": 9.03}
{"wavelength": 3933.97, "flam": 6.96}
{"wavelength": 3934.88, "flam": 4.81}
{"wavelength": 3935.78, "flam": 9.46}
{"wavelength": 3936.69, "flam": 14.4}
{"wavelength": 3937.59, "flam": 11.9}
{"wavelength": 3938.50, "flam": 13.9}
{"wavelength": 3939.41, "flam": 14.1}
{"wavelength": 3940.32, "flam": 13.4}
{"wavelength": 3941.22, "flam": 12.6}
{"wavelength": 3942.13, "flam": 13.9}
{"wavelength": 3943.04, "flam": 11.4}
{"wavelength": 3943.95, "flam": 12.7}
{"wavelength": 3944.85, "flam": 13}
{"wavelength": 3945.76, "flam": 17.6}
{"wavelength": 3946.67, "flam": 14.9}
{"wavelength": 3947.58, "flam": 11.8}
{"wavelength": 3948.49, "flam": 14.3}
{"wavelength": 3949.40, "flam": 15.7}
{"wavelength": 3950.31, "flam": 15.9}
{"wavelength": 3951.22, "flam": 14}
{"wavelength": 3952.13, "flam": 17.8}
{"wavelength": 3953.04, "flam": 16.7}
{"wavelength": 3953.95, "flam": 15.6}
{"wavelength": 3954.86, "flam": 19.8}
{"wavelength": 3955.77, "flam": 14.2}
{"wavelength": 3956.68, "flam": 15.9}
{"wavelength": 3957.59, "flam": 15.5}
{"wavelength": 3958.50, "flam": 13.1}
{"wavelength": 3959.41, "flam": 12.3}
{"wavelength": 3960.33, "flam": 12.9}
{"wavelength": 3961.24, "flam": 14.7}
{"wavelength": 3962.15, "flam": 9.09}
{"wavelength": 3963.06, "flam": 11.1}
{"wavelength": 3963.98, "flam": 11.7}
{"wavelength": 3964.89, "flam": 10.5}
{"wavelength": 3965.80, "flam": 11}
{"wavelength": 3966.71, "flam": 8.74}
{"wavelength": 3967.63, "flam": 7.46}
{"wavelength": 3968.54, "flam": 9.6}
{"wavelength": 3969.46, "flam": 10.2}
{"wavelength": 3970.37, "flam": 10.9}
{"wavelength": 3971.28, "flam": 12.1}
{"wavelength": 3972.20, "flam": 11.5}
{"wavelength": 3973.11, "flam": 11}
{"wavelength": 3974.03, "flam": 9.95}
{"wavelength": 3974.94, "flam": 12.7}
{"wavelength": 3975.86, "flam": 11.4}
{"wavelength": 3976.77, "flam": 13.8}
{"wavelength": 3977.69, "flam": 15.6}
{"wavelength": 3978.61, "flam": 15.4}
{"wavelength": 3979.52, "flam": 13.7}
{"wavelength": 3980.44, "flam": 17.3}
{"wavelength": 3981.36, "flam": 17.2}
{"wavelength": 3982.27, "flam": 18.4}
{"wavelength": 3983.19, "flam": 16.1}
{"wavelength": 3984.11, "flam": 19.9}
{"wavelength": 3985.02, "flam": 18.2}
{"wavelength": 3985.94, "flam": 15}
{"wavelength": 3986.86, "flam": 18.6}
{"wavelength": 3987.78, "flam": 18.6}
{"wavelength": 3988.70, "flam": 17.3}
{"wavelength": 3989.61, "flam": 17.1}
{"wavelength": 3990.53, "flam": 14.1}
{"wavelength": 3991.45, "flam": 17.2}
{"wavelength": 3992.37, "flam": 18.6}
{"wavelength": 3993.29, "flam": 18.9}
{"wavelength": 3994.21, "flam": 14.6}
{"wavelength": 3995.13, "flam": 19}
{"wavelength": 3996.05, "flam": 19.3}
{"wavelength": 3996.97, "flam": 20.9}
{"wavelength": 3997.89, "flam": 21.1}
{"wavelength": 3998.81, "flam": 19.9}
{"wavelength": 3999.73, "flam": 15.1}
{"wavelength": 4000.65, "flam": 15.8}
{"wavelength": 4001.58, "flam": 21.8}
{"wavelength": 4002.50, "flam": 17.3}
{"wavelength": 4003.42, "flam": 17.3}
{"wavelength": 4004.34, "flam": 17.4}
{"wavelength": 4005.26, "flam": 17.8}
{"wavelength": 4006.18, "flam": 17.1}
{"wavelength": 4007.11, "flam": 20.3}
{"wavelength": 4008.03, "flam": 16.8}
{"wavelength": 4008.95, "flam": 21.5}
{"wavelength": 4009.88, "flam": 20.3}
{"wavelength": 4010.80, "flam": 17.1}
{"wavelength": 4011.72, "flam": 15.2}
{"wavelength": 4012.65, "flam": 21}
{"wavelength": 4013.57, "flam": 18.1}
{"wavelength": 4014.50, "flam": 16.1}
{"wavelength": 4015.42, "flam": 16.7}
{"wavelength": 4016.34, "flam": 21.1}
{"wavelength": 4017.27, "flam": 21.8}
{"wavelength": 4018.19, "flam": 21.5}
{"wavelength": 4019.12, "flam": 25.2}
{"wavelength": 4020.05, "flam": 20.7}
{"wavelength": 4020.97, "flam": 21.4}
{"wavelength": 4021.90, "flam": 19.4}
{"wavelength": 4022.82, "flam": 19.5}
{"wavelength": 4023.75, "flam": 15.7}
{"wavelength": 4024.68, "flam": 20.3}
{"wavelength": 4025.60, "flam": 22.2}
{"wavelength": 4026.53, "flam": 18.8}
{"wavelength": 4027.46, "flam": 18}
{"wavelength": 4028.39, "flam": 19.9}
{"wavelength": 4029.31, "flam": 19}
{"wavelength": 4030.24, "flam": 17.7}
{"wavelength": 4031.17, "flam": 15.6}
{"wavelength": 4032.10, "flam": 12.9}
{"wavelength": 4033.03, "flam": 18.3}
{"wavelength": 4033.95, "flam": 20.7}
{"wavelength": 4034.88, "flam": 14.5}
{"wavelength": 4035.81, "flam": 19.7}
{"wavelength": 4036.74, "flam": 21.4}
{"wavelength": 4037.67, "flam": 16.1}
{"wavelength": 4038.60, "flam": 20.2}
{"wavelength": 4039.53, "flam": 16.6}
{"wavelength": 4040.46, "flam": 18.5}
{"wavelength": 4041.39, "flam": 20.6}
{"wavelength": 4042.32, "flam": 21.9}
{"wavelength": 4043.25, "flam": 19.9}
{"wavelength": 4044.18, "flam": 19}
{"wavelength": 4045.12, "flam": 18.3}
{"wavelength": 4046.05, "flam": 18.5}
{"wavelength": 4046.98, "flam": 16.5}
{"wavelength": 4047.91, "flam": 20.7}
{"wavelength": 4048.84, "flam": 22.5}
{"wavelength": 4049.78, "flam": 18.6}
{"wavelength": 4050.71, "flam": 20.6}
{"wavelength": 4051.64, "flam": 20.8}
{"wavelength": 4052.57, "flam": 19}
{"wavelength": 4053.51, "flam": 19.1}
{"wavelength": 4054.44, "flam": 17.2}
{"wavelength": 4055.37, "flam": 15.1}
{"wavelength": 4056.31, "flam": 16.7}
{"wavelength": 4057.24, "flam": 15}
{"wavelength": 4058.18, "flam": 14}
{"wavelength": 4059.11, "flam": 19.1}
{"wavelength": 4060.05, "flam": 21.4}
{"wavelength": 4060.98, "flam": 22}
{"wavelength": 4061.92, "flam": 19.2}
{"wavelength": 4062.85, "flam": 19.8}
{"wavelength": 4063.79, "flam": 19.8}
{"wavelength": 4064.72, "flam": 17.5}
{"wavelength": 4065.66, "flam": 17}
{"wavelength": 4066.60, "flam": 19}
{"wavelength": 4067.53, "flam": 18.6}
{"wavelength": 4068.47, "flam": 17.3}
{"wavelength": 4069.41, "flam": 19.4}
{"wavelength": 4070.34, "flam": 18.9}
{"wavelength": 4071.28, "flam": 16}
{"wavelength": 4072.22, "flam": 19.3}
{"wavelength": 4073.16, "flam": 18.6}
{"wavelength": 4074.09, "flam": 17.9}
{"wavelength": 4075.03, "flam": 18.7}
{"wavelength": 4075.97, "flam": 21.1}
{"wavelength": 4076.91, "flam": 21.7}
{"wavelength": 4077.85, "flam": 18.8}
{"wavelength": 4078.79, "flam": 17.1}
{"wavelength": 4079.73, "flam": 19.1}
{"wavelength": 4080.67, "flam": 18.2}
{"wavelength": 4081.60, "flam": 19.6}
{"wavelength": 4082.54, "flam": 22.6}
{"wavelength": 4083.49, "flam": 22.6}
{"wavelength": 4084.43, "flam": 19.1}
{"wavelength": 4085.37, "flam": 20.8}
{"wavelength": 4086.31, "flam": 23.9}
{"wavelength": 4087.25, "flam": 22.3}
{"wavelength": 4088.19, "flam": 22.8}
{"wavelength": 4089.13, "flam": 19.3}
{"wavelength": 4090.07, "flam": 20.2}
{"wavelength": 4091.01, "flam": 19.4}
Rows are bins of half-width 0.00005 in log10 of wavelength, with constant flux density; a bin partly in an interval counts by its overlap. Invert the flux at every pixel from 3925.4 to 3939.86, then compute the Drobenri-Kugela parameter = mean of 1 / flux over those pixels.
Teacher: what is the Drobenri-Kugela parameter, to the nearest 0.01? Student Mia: 0.10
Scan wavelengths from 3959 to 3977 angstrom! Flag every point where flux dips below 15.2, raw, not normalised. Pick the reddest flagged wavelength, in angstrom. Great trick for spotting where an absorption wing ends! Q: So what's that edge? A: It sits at 3976.77 angstrom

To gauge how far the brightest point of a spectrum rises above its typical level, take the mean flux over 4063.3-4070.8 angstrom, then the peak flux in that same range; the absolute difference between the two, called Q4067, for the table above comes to 1.4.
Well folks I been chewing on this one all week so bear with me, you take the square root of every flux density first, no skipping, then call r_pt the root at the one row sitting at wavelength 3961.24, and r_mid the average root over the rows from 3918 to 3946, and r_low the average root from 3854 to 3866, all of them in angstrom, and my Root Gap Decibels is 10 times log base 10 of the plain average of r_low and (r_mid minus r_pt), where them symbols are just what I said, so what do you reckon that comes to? 2.5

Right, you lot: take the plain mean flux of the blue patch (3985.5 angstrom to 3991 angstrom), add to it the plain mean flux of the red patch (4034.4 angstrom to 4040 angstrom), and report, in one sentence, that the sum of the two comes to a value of 35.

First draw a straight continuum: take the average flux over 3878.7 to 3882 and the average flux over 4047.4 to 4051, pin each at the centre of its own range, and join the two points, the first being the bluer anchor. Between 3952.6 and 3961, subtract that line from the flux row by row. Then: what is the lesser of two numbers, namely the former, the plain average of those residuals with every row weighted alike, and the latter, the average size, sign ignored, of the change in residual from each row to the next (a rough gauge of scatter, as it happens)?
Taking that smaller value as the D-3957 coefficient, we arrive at -2.4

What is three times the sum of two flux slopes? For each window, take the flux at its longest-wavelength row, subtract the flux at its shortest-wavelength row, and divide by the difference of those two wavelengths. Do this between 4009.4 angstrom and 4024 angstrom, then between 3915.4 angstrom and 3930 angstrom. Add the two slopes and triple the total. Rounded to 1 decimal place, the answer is -2.4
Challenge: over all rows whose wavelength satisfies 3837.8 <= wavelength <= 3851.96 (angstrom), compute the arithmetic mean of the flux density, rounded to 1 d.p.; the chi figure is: 11.5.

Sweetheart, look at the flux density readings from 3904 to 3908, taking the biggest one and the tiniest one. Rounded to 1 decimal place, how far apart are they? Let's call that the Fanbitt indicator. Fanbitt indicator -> 3.3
